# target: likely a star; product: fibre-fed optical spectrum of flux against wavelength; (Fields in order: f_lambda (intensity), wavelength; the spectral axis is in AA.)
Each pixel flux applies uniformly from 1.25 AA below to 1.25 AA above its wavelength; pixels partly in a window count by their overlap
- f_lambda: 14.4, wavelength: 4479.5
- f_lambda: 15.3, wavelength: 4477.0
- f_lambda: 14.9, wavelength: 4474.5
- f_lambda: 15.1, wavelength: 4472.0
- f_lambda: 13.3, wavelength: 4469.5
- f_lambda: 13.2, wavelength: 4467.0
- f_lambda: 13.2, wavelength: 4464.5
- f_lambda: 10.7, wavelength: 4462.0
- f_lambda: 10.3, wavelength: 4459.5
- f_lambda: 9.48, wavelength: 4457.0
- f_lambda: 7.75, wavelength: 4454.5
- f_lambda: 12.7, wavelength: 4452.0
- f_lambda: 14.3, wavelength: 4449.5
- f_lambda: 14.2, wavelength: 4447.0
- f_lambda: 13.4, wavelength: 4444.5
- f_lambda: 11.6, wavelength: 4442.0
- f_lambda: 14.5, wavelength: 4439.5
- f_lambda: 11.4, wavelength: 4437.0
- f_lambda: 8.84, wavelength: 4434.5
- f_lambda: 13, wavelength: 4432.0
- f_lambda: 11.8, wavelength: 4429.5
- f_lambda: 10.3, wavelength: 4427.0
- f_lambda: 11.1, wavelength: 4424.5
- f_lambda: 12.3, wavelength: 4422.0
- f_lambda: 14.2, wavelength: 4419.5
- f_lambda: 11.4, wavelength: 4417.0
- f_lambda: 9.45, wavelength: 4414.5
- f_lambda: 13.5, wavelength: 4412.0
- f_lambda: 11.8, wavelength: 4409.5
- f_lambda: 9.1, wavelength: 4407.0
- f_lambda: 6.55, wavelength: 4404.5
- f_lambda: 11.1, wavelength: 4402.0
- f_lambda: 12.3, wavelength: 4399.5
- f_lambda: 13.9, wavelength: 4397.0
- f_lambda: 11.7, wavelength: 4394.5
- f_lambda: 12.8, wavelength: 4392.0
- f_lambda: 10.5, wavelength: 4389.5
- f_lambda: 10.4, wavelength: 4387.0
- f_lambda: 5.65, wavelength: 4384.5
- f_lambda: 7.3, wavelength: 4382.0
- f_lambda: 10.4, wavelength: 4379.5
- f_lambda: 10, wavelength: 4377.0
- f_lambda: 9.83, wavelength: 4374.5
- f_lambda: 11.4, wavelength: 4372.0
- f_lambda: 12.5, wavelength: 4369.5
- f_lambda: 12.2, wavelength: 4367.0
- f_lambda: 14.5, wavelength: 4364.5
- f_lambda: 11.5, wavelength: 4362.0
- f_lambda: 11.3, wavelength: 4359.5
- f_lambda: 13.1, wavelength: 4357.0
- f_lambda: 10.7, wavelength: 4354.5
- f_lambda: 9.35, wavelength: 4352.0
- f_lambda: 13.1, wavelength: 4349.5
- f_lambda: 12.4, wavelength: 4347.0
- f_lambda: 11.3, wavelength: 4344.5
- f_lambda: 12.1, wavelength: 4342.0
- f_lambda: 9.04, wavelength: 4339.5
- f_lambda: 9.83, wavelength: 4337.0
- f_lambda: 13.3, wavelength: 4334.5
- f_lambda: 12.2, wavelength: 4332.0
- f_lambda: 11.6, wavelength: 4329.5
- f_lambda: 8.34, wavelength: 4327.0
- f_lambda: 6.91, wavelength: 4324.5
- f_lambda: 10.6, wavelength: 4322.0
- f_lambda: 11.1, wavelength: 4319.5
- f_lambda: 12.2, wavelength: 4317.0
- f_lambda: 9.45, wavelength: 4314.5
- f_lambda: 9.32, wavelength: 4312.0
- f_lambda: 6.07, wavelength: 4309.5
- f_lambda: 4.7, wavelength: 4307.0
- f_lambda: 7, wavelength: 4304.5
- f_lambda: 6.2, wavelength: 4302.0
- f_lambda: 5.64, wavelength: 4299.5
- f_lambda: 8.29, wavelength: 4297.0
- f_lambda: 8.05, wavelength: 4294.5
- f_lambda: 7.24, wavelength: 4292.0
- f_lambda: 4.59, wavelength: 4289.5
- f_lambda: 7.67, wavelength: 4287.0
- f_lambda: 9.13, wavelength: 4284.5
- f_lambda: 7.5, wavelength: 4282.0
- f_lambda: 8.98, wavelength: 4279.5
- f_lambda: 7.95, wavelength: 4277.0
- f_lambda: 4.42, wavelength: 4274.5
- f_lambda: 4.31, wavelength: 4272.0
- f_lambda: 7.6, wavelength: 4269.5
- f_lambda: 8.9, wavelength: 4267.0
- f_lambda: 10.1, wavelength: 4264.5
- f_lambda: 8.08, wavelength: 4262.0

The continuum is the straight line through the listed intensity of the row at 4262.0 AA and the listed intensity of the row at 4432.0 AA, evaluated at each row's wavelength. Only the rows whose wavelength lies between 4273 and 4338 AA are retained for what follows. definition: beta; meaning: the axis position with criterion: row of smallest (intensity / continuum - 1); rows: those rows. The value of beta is 4307.0 AA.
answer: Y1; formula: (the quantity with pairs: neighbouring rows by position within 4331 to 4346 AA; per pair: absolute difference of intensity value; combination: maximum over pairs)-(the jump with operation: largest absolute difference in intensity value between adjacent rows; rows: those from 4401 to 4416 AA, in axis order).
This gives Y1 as -1.1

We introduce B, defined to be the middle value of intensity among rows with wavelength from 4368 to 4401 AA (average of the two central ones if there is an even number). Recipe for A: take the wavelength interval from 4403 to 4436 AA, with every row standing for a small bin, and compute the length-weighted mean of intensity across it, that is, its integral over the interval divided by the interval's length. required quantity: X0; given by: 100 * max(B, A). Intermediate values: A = 11.0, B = 10.5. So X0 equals 1103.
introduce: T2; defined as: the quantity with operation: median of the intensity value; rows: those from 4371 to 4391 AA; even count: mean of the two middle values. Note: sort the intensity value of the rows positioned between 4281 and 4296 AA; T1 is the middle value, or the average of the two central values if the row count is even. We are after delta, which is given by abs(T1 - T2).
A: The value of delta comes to 2.6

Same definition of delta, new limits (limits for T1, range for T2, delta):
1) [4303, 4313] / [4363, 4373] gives 5.8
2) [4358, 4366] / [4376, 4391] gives 1.3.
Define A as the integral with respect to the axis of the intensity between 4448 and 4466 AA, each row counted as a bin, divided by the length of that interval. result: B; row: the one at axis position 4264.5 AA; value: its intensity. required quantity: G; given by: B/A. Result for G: 0.90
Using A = 11.3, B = 10.1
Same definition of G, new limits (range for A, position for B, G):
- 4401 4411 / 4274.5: 0.46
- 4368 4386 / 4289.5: 0.48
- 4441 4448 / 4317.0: 0.93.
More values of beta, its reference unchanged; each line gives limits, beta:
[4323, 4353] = 4324.5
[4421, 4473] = 4454.5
